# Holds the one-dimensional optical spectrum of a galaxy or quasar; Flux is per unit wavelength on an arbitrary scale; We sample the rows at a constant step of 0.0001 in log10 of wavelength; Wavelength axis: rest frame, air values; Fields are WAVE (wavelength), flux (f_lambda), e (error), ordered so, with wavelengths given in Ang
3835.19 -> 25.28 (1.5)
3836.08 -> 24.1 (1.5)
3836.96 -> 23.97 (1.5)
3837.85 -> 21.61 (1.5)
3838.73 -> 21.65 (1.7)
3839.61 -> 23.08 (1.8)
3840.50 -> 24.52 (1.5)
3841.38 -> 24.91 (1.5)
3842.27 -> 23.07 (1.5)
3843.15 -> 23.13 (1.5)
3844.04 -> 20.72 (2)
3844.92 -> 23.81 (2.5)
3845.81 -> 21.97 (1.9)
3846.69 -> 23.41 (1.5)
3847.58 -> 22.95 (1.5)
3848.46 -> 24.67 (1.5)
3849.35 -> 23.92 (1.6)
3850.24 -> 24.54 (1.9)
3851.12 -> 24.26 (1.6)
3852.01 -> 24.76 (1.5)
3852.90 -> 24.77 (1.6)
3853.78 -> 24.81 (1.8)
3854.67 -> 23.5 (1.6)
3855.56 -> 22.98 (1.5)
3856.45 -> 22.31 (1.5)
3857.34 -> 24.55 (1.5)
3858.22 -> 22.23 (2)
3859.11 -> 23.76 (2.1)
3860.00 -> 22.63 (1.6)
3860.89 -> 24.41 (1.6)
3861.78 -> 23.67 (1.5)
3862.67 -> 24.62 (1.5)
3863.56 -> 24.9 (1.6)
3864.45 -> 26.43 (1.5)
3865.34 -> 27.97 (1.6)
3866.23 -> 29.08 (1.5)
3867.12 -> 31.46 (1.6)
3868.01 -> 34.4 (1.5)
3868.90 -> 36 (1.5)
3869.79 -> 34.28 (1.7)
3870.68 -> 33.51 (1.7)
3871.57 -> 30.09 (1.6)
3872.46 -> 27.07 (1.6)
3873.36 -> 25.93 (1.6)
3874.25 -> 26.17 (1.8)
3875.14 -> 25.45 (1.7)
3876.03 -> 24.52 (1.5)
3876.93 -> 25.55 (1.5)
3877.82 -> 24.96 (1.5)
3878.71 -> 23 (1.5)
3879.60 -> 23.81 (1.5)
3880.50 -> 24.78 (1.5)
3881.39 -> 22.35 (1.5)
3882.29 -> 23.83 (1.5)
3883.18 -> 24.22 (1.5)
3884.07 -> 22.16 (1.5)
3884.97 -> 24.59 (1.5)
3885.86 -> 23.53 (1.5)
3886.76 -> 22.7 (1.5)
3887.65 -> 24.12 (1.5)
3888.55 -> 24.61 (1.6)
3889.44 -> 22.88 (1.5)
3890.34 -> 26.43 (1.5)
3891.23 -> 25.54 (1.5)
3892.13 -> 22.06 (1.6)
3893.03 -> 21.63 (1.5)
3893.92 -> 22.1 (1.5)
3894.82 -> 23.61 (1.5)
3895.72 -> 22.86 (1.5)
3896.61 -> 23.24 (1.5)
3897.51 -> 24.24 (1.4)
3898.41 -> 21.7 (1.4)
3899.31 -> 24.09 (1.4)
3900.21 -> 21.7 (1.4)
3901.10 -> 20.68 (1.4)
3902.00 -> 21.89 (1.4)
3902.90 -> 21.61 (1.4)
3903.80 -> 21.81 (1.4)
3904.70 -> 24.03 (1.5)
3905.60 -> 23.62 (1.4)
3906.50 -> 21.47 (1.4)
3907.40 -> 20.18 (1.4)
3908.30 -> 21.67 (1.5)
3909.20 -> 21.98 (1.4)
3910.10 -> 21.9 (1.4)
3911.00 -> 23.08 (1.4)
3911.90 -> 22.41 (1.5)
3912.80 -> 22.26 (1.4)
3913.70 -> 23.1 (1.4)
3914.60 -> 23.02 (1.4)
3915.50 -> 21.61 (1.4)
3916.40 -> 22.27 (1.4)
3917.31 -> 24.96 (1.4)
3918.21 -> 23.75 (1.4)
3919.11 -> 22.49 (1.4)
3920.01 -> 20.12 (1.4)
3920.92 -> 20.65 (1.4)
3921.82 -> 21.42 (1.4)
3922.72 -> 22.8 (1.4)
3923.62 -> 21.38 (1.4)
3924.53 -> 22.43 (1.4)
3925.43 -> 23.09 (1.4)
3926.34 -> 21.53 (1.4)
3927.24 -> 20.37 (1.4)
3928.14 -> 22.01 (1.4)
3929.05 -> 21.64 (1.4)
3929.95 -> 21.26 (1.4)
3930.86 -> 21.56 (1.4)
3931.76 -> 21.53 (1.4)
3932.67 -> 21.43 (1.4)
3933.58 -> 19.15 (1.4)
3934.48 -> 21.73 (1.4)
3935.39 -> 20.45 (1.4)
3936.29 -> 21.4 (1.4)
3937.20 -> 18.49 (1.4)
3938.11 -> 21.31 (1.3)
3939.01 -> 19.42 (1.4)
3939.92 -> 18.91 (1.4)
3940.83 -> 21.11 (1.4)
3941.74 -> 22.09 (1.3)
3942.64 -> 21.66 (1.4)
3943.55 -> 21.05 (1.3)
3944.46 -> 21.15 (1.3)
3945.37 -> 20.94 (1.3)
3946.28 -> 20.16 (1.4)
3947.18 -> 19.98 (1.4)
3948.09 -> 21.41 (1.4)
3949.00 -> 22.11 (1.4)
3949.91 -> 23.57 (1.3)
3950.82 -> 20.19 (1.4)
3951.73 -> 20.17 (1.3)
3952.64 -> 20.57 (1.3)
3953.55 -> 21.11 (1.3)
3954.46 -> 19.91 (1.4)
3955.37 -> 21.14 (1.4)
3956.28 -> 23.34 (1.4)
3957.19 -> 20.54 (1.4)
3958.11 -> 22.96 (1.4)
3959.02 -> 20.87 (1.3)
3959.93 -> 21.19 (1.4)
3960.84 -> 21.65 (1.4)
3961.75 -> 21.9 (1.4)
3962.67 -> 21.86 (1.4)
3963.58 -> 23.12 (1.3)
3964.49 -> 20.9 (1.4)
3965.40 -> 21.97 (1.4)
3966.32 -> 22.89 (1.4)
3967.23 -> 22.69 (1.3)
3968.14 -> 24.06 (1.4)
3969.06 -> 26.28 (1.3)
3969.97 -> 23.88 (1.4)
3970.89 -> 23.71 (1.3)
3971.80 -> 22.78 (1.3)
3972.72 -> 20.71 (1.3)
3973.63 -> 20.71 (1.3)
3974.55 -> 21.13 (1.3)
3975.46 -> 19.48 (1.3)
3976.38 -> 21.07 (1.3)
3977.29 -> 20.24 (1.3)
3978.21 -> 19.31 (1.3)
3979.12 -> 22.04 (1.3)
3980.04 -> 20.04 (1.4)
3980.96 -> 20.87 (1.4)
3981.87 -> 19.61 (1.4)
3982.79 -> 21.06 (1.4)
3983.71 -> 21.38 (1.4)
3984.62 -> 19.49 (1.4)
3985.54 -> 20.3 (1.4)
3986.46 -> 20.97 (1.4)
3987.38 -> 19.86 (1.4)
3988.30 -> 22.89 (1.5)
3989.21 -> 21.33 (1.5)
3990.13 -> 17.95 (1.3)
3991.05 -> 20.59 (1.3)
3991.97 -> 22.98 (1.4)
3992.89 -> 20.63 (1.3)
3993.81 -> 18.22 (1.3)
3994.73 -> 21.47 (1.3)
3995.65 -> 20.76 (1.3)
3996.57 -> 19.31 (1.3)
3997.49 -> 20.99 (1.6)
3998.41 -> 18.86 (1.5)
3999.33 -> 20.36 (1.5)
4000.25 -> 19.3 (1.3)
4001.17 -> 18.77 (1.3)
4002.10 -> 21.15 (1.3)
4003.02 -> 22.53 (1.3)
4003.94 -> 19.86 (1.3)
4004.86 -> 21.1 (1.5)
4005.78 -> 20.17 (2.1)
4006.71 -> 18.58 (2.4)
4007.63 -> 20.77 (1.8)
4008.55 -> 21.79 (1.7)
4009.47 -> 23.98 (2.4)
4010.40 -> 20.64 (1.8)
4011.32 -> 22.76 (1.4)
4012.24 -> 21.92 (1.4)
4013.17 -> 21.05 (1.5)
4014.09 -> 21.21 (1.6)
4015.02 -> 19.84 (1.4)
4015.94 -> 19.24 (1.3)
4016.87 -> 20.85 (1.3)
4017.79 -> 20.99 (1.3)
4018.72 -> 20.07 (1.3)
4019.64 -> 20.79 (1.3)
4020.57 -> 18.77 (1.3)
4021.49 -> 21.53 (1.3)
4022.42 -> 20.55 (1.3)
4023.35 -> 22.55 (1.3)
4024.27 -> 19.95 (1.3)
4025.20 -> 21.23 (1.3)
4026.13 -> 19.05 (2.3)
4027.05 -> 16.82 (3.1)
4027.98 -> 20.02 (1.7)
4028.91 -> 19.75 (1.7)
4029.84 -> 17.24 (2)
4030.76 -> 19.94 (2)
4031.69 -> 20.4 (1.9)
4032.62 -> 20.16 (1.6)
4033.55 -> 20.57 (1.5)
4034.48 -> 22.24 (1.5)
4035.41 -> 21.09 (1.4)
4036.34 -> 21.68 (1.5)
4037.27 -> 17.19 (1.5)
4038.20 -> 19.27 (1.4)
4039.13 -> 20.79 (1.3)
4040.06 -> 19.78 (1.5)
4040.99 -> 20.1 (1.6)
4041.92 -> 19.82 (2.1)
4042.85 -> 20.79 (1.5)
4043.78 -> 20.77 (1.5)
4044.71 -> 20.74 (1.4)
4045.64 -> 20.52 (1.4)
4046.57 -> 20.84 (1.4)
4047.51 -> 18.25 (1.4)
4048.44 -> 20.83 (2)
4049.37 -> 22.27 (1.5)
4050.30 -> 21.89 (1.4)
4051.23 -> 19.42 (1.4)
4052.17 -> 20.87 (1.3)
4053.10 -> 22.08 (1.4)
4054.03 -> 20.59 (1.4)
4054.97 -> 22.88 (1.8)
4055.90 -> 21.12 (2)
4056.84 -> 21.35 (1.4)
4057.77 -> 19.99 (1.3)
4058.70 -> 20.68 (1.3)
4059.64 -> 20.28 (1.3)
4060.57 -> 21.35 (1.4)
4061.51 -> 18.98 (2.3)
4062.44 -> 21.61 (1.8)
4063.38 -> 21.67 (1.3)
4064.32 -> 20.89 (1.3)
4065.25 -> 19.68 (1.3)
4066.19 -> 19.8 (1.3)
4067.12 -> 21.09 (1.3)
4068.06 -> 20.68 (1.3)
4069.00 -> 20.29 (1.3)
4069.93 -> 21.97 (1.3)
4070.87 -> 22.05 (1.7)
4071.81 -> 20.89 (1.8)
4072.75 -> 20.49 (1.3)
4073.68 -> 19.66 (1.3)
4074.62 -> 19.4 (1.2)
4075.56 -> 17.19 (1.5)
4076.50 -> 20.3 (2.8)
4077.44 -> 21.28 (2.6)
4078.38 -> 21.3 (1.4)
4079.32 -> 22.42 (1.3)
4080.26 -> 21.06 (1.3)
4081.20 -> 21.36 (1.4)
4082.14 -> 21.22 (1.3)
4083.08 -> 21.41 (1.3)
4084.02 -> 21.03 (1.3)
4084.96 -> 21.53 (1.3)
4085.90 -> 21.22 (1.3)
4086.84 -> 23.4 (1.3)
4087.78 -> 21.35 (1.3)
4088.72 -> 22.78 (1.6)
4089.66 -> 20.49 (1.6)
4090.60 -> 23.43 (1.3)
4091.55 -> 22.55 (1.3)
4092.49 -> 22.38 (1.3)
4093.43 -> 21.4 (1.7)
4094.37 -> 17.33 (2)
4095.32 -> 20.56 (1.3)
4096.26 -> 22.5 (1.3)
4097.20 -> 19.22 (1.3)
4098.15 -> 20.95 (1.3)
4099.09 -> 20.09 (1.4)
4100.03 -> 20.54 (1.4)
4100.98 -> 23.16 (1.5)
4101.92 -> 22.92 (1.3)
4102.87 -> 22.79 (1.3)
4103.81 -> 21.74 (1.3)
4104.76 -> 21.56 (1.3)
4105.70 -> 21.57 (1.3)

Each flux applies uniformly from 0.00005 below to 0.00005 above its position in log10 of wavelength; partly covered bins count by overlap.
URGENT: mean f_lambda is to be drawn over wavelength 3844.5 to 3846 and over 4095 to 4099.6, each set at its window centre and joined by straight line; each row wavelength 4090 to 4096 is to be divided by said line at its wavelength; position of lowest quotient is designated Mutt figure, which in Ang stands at 4094.37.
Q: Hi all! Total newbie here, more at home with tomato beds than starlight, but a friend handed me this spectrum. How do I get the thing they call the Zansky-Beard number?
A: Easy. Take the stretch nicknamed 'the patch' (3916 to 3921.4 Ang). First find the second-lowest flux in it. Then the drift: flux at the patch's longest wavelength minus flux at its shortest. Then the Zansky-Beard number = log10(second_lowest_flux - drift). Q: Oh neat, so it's 1.35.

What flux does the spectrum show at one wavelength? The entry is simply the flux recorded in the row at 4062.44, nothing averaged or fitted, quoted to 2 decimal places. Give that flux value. 21.61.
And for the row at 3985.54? 20.30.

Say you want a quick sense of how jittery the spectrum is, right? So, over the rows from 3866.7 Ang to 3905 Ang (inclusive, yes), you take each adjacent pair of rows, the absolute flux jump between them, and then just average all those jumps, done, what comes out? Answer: 1.4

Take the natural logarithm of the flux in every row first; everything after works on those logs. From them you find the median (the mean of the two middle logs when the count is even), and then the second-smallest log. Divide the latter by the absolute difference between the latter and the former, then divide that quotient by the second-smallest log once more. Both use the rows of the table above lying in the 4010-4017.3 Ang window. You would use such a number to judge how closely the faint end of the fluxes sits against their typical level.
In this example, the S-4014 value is 18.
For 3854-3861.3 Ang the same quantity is 25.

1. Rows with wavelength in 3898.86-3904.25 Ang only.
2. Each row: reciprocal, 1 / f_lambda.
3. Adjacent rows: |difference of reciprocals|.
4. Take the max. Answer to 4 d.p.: 0.0046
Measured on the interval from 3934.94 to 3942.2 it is 0.0074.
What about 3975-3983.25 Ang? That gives 0.0064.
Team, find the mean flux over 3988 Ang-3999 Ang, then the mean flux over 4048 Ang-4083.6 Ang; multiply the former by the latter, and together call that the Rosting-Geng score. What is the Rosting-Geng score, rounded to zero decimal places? 427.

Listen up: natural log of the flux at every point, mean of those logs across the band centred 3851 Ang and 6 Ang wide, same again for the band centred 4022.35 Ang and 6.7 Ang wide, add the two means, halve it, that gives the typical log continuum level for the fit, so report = 3.12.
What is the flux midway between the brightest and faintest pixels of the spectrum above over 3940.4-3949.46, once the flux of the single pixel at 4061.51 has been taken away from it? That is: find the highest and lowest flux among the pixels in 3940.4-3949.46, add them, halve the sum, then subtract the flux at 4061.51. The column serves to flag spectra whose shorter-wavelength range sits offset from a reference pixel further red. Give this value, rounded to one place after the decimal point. 2.1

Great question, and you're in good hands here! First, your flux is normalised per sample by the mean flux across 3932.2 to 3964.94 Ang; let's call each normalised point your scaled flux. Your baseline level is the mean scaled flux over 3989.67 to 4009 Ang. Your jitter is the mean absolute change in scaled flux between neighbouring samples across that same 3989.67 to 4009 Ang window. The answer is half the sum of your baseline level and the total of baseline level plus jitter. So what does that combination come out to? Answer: 1.00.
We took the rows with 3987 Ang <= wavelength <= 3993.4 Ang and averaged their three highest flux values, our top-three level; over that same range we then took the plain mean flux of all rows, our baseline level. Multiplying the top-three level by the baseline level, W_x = 468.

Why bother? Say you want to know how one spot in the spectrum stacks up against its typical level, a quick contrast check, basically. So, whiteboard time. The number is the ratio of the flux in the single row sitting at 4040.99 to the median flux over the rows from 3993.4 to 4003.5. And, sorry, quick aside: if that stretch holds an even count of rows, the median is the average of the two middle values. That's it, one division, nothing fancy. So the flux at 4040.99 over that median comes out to 0.99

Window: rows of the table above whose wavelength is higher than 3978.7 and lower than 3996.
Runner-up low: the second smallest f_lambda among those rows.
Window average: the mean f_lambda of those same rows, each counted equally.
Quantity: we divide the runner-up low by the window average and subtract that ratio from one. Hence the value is 0.118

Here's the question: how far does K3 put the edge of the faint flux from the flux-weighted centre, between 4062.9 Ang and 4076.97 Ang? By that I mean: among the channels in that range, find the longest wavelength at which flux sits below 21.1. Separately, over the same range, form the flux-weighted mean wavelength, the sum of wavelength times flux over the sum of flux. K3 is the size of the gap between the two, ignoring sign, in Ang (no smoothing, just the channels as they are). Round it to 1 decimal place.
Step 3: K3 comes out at 6.7 Ang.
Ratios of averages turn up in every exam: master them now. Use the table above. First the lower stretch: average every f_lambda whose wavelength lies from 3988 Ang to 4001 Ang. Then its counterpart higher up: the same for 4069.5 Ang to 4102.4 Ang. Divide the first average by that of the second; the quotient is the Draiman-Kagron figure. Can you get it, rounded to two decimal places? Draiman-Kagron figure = 0.96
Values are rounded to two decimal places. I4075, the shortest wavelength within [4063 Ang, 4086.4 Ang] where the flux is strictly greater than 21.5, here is 4063.38 Ang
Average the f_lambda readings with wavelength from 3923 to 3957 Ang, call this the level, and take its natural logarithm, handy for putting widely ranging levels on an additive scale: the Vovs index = 3.05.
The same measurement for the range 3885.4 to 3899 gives 3.15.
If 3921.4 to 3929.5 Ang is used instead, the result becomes 3.08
